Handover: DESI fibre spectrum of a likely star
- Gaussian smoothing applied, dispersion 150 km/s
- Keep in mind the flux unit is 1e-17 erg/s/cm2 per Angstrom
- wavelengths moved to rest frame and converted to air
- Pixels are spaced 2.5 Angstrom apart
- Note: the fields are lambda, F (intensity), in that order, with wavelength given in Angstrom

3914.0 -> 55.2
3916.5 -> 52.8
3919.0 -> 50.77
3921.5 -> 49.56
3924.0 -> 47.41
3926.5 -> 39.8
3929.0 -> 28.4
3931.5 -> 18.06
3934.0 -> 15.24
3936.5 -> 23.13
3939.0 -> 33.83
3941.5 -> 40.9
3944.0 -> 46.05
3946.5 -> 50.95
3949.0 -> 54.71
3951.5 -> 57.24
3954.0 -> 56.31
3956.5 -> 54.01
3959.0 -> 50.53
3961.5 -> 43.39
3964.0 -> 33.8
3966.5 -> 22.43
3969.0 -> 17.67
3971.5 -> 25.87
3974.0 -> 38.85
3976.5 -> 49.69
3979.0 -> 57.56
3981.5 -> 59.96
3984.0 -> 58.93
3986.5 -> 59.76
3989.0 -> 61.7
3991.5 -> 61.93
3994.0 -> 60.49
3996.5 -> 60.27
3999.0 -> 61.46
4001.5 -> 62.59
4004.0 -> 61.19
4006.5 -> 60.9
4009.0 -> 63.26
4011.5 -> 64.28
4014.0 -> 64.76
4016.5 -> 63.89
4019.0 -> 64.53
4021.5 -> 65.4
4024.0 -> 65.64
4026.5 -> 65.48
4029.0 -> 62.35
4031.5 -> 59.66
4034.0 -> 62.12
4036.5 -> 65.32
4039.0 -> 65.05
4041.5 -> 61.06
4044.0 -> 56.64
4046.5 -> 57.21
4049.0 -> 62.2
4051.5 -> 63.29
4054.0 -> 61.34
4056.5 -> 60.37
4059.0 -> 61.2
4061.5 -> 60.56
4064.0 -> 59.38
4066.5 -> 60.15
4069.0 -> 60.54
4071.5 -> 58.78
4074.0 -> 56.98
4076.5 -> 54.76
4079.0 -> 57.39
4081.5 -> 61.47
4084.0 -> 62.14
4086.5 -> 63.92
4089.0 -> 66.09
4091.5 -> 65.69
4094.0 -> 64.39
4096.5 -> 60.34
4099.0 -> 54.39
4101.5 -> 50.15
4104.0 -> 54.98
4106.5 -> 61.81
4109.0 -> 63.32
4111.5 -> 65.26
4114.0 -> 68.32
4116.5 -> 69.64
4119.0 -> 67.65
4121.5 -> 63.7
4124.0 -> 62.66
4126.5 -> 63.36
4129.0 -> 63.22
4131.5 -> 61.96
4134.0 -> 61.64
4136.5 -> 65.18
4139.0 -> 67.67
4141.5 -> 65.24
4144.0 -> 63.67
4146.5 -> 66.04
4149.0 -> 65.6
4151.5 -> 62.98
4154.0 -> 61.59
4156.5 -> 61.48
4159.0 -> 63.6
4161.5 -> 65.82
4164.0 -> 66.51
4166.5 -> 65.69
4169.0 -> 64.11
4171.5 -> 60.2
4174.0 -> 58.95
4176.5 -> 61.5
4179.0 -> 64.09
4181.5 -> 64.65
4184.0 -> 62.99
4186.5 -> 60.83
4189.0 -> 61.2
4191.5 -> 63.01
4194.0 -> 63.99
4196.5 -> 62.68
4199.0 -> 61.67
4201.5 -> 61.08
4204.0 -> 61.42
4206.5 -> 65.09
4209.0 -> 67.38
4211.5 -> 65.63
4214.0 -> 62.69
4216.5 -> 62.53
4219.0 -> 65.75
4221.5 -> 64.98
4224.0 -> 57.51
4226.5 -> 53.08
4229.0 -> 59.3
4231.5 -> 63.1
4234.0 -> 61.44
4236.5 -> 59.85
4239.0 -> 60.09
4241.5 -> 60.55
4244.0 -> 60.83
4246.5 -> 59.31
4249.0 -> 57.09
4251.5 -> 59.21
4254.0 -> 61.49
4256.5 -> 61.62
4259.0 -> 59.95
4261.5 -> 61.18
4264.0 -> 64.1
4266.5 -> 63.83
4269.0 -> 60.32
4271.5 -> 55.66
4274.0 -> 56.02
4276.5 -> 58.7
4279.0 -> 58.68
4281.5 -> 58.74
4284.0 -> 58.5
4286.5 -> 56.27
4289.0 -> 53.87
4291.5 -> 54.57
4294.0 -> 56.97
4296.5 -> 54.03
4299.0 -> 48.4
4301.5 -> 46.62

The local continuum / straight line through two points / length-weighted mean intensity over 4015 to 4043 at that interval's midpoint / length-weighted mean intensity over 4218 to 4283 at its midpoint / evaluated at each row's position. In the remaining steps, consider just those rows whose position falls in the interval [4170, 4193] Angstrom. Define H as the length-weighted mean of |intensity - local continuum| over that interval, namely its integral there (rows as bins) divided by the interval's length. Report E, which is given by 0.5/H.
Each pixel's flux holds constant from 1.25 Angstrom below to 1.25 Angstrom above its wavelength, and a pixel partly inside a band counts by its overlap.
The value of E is 0.308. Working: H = 1.6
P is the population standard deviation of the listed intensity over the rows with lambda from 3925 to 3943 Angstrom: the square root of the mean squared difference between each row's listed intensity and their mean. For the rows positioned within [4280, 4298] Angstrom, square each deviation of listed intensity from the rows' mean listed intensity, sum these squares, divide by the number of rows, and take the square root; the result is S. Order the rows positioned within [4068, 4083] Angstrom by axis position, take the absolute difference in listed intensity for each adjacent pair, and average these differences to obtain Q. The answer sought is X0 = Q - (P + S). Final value -8.8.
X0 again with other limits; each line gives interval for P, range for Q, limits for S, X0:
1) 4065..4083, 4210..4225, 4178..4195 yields -0.6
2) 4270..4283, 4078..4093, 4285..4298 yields -0.8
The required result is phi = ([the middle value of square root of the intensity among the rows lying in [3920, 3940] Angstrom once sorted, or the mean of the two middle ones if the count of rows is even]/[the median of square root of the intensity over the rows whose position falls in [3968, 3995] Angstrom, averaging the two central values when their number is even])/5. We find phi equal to 0.145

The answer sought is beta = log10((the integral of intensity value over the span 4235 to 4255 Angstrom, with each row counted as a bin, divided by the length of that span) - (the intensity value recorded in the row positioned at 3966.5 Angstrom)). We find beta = 1.57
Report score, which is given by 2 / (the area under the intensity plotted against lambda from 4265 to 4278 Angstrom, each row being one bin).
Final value 0.0026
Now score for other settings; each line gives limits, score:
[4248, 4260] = 0.0028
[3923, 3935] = 0.0056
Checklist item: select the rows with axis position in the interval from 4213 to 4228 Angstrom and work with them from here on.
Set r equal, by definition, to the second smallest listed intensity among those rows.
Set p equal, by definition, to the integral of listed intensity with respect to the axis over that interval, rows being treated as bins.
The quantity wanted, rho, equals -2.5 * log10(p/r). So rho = -3.005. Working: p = 916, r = 57.51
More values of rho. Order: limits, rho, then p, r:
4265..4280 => -2.996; 884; 56.02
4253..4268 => -2.955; 930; 61.18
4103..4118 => -2.980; 961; 61.81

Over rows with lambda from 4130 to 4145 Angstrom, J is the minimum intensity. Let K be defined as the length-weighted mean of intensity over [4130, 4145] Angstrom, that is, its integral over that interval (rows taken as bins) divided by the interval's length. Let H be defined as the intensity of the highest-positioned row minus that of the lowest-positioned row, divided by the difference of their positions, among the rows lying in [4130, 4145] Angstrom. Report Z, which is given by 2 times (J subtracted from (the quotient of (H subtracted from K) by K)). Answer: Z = -121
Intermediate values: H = 0.1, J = 61.64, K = 64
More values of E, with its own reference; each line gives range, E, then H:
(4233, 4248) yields 0.807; 0.6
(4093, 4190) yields 0.169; 3.0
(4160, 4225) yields 0.187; 2.7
